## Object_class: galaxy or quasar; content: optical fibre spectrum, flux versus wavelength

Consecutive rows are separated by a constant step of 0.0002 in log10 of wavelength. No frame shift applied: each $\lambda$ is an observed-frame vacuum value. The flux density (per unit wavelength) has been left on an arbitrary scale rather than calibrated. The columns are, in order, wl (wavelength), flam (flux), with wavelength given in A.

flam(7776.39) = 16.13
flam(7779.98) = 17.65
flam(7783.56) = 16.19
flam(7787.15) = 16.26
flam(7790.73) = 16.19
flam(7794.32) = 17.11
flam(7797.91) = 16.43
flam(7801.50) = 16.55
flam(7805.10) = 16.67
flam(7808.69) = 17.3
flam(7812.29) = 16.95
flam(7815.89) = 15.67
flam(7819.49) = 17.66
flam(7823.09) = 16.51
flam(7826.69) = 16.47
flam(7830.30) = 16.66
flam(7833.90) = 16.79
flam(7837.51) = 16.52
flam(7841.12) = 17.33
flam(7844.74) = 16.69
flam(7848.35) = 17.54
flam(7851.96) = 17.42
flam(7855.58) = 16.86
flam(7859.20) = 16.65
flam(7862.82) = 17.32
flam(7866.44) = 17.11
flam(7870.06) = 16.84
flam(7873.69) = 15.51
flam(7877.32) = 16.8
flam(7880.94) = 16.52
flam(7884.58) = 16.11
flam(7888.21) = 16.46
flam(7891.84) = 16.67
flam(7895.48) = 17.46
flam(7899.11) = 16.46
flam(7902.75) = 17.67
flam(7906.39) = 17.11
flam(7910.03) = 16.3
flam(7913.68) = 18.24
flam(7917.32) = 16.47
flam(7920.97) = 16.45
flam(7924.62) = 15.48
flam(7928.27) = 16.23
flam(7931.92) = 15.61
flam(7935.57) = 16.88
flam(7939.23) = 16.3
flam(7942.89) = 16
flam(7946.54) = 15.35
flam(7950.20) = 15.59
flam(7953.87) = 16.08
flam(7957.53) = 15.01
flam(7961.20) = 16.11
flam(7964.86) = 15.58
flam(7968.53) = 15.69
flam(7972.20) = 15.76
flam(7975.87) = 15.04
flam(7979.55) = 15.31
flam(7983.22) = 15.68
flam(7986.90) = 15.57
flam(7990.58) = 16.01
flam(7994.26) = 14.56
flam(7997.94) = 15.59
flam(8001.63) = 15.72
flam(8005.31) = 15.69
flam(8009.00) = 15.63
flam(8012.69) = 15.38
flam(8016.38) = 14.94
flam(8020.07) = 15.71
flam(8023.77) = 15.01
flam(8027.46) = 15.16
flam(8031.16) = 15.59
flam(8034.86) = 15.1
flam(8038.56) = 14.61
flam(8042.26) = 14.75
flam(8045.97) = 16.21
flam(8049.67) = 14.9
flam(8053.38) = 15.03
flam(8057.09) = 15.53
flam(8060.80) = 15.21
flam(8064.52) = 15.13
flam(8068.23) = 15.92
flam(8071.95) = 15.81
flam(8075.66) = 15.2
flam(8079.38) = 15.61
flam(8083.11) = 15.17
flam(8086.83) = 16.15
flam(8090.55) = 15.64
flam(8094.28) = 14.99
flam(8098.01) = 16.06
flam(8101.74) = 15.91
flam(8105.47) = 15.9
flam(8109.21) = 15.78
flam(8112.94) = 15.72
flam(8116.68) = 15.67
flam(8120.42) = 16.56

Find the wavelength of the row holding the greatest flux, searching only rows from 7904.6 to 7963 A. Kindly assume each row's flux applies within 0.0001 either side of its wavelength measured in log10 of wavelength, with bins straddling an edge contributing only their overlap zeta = 7913.68 A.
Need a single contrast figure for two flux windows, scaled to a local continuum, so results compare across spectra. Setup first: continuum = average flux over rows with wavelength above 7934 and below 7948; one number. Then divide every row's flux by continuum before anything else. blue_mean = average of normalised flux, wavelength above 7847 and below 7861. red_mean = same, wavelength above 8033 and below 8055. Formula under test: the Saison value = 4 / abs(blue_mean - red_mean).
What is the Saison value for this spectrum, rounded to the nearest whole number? 32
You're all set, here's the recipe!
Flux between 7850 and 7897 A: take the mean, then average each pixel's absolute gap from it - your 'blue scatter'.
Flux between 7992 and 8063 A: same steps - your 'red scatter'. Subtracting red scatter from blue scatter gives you 0.024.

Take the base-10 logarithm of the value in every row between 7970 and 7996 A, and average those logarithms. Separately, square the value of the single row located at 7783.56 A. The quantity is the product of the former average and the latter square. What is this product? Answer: 311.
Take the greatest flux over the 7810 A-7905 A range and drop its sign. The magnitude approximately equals 17.7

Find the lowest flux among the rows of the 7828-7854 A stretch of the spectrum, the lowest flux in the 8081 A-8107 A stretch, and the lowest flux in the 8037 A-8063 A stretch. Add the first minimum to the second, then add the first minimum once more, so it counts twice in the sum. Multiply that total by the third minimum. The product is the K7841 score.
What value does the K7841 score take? 702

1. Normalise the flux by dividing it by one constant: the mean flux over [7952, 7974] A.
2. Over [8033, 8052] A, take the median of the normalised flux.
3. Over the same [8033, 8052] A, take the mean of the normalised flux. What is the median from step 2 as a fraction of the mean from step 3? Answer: 0.986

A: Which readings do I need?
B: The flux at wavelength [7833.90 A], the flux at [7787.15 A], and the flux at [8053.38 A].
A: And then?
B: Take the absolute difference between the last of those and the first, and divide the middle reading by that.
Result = 9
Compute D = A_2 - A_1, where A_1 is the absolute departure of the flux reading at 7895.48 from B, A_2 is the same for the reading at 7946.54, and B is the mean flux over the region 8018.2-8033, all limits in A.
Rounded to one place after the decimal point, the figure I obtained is -2.1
